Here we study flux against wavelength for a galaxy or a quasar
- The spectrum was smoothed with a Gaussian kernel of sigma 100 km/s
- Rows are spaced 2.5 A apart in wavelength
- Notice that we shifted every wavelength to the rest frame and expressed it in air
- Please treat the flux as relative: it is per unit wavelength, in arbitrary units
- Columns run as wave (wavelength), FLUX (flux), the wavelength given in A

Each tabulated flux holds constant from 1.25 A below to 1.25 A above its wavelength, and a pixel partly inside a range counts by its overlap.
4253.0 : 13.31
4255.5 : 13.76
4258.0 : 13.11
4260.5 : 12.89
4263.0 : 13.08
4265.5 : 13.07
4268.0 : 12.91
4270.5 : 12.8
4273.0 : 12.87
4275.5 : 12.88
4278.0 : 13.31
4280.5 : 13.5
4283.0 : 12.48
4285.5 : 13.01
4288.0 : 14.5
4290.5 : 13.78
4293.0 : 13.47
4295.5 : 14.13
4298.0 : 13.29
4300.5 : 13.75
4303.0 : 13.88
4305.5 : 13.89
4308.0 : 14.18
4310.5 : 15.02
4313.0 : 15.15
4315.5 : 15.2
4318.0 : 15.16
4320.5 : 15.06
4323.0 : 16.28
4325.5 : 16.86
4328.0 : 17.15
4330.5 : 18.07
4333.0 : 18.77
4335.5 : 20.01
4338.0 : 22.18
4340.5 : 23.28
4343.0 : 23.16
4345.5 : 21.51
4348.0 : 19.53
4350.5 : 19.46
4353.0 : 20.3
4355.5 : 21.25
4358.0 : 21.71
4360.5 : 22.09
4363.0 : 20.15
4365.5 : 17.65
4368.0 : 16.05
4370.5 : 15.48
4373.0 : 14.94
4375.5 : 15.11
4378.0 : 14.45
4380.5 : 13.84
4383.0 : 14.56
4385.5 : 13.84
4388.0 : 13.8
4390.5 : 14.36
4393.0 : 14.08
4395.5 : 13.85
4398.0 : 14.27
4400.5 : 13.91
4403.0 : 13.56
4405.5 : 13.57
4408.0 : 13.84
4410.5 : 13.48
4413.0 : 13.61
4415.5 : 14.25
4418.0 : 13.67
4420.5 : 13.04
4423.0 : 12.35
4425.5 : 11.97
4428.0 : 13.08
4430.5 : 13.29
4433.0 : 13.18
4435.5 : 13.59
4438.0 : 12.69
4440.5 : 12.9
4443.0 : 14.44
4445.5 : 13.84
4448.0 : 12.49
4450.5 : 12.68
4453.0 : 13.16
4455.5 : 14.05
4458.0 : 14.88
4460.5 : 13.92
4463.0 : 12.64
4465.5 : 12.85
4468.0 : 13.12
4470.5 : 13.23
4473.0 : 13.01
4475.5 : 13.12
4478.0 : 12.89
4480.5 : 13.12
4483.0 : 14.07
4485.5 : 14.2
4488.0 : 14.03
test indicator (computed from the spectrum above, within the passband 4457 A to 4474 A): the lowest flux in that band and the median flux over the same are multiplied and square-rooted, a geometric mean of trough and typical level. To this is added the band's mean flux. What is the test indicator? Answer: 26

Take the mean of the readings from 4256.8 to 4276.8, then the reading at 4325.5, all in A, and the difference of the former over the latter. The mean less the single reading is -3.9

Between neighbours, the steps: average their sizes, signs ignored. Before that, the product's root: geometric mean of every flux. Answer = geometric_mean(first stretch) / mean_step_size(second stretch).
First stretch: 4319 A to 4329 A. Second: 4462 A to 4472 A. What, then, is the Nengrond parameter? 83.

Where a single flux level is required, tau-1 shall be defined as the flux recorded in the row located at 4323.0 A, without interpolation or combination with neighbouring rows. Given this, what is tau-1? 16.28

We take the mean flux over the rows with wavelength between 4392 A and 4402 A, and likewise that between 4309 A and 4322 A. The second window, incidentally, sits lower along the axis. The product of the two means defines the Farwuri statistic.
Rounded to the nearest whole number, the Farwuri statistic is 212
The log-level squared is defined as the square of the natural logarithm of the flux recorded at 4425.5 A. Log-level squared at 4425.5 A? 6.2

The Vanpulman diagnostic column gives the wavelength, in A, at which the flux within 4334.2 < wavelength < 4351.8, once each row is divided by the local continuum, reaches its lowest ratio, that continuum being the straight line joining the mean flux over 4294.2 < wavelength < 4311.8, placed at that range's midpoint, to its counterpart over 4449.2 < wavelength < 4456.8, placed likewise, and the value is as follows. 4350.5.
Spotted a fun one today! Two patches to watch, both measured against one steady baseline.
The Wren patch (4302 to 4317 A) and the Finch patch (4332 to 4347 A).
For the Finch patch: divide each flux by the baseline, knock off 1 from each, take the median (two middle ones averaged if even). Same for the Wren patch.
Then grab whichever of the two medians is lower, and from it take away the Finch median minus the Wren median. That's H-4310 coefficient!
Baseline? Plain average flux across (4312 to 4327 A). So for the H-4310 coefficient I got -0.53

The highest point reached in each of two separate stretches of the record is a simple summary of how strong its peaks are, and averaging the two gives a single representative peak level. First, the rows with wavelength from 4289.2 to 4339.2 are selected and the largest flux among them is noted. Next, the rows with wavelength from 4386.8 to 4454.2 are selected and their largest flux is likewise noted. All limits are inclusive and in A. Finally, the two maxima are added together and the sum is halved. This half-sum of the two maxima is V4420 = 18.3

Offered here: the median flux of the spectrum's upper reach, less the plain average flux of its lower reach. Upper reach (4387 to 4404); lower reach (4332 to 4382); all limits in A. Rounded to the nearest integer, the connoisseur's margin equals -5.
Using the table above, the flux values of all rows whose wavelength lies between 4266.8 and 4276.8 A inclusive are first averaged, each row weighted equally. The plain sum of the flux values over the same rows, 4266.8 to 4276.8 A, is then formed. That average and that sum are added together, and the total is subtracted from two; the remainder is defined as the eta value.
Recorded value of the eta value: -62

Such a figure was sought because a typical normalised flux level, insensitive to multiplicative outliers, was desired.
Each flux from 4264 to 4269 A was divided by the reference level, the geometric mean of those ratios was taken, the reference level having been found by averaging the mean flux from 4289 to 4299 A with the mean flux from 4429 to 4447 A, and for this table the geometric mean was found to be 0.96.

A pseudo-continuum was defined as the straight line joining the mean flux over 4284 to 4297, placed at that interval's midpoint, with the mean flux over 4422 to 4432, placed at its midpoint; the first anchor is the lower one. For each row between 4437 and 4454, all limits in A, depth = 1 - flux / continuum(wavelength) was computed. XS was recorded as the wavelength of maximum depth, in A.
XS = 4448.0 A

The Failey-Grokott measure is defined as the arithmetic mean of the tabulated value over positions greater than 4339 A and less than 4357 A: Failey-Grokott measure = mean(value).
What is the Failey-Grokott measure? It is 21.2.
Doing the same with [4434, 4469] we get 13.4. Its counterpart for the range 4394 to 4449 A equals 13.4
